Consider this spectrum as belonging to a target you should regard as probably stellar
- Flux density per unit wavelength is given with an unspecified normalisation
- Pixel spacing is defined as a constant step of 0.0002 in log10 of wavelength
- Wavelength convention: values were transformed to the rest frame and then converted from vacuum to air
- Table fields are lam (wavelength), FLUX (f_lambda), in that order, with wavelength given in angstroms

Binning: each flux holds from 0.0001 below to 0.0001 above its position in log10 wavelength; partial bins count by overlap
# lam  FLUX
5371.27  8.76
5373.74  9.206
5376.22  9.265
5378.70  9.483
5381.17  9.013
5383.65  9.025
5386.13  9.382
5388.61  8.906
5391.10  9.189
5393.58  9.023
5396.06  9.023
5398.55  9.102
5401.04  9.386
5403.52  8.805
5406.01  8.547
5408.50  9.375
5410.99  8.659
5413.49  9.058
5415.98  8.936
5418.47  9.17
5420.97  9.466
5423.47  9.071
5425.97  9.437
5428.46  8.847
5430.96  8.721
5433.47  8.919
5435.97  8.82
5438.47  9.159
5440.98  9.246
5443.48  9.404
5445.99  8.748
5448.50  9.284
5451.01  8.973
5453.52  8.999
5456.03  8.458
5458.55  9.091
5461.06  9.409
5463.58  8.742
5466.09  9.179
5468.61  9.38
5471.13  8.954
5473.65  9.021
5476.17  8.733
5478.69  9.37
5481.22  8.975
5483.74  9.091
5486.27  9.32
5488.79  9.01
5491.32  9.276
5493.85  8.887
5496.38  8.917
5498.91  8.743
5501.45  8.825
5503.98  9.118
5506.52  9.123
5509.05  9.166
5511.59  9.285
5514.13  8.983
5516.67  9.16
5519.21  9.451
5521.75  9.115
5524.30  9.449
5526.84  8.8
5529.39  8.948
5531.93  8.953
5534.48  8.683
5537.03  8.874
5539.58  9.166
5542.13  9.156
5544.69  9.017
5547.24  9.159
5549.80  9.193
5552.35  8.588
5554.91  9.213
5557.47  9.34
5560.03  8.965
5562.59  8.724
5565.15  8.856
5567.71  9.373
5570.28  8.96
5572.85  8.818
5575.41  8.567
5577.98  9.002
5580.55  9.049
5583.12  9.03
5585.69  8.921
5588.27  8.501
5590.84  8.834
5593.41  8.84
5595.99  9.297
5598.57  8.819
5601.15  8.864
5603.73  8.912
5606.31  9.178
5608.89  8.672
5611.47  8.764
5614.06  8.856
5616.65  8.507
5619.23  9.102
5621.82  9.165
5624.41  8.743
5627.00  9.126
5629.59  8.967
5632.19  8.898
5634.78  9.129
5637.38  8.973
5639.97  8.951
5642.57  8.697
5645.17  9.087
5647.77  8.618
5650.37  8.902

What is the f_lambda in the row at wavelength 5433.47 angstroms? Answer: 8.919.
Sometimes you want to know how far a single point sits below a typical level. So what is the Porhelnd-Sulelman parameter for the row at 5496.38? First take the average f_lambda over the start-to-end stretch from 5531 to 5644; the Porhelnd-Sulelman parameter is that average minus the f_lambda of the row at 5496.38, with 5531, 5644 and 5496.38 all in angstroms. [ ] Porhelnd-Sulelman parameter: 0.02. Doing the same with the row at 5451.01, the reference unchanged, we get -0.03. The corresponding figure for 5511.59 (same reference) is -0.34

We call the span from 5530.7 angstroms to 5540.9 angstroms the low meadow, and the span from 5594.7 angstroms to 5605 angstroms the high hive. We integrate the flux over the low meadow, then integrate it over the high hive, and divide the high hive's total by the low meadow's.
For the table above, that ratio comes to 1.02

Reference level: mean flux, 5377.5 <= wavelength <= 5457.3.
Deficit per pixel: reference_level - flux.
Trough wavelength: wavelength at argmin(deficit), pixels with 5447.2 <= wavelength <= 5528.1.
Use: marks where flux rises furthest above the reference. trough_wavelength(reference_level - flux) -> 5519.21 angstroms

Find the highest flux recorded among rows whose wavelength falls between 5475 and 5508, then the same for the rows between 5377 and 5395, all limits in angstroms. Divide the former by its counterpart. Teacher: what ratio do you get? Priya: 0.988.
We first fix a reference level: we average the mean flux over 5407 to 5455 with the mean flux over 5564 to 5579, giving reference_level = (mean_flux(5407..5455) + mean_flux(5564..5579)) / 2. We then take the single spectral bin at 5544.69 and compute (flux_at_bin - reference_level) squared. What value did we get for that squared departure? 0.000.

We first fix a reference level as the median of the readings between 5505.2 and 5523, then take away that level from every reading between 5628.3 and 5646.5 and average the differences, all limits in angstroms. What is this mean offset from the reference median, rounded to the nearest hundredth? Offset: -0.20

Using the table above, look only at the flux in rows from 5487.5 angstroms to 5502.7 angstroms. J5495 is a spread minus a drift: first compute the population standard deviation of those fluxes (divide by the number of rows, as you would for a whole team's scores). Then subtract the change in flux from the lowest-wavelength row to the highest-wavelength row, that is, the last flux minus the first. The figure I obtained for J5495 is 0.35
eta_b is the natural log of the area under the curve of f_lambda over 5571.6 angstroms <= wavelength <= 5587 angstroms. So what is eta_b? 4.92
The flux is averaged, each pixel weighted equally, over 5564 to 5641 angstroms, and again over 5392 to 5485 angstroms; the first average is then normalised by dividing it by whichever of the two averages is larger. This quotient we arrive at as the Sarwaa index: 0.987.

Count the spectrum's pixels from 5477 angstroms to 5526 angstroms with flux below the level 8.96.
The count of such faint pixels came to 4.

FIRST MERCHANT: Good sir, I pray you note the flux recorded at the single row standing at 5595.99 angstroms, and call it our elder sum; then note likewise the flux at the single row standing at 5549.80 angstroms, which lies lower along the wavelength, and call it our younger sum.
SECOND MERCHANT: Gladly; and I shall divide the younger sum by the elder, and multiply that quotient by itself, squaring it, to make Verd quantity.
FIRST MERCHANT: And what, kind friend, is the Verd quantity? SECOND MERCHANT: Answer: 0.98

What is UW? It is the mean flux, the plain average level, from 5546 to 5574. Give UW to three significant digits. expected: 9.02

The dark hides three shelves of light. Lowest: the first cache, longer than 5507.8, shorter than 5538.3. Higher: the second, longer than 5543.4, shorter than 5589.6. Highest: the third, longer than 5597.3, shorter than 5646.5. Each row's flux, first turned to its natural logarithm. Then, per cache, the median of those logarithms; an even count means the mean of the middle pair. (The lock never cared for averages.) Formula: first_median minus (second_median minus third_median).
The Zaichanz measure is 2.19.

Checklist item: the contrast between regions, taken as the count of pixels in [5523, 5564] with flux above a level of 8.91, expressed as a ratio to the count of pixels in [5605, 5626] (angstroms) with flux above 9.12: 5.5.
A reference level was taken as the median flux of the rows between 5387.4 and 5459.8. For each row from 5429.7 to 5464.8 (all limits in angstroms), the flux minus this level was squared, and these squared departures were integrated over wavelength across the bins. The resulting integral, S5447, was 2.65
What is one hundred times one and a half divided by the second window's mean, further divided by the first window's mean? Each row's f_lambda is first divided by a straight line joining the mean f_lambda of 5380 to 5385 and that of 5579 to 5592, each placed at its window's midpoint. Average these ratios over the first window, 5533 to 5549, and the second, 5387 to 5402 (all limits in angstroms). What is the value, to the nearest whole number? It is 147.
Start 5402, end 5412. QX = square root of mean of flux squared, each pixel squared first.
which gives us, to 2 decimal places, 8.85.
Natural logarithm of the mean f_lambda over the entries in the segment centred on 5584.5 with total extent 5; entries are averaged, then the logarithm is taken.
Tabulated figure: 2.19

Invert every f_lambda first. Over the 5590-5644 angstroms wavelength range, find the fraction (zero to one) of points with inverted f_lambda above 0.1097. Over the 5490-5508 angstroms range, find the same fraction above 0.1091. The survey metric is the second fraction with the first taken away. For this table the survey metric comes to 0.10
